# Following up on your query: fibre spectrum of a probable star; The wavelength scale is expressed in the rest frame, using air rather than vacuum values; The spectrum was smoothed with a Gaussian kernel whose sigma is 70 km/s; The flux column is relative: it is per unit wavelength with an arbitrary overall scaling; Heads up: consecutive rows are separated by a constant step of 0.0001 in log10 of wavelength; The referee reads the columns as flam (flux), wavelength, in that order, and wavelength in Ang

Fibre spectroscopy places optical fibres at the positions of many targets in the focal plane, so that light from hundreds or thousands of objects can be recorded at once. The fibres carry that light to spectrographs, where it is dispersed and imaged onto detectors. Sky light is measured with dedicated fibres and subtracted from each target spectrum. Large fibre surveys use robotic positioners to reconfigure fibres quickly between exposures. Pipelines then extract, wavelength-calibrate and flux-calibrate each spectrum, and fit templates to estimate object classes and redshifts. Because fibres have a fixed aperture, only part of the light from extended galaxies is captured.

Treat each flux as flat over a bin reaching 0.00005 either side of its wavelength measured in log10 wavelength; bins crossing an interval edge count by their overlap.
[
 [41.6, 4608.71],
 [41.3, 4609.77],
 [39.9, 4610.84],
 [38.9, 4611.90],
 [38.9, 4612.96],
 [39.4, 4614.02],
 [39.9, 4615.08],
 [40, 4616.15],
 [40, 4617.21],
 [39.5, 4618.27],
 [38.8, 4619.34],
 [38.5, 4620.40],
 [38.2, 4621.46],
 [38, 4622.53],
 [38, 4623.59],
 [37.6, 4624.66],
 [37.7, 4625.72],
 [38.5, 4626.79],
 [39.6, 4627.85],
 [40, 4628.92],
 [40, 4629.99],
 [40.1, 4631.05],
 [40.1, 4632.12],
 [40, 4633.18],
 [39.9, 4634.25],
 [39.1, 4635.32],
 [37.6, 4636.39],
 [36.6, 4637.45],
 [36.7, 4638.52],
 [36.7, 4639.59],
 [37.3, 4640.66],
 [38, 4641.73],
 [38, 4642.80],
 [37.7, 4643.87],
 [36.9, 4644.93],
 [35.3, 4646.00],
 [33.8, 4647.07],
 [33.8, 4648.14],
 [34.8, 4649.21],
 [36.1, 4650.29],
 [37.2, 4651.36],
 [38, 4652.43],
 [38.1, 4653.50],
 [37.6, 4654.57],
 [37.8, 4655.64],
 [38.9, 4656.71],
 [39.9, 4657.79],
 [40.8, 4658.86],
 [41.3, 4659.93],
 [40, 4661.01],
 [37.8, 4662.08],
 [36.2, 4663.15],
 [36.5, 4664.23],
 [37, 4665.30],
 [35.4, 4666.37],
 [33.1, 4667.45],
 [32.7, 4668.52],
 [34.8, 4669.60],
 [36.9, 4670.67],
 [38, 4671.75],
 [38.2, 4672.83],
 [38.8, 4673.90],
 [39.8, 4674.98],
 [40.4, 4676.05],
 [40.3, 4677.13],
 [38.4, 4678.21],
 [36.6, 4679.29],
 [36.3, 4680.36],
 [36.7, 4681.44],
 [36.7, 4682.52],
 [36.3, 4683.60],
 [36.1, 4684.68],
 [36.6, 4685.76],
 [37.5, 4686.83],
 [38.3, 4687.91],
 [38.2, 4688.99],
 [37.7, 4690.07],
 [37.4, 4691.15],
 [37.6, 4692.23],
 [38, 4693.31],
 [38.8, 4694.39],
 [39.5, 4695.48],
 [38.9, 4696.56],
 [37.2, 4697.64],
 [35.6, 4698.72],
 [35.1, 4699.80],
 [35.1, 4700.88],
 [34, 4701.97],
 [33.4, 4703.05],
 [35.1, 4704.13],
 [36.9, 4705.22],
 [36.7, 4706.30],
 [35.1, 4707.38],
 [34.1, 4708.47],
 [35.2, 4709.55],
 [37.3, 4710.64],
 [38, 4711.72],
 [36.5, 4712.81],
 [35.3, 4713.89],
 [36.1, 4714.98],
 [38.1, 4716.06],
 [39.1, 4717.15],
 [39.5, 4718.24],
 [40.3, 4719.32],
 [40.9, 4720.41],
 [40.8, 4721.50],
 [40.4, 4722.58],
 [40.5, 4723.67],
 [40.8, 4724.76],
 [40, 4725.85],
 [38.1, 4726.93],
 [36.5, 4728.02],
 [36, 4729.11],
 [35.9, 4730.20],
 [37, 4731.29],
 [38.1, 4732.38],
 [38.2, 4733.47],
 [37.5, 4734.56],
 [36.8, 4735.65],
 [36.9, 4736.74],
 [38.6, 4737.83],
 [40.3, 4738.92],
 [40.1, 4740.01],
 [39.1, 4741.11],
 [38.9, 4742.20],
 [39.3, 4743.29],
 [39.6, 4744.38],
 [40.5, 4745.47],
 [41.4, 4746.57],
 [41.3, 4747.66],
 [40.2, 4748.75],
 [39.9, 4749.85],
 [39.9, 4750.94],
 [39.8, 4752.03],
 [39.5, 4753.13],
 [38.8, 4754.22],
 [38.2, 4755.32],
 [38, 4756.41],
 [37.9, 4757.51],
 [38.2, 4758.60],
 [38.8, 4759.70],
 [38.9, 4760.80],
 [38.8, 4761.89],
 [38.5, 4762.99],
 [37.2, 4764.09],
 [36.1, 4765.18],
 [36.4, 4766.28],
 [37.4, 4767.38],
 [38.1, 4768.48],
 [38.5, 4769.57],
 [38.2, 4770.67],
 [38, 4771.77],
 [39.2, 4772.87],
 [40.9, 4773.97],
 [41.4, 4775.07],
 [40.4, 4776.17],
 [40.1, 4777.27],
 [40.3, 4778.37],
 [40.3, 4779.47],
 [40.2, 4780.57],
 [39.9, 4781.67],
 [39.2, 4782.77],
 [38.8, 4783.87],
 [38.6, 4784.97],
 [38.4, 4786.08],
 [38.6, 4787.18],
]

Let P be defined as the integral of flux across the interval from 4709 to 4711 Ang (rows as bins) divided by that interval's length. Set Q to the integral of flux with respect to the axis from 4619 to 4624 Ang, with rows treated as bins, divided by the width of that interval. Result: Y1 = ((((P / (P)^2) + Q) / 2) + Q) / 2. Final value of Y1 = 28.8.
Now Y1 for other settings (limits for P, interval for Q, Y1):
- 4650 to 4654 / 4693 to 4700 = 28.3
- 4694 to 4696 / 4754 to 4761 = 28.7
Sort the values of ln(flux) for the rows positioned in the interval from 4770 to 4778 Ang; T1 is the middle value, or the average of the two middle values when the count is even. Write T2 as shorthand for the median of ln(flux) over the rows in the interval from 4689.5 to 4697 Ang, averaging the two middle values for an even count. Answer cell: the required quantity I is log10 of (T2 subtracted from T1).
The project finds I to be -1.27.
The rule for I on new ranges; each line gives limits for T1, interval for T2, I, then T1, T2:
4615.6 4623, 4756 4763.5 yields -2.11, 3.66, 3.65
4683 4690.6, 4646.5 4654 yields -1.42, 3.62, 3.59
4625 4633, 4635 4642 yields -1.16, 3.69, 3.62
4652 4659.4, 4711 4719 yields -2.58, 3.64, 3.64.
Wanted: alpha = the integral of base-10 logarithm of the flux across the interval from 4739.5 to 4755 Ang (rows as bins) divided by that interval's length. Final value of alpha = 1.600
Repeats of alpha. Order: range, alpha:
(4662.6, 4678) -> 1.568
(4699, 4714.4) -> 1.551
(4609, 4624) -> 1.594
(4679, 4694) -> 1.571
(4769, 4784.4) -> 1.599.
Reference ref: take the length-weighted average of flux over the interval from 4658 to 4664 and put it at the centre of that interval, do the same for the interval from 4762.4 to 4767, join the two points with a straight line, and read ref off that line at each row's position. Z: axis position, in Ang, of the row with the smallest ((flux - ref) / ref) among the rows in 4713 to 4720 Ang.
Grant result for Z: 4713.89 Ang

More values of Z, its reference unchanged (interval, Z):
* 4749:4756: 4755.32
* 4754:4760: 4757.51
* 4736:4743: 4736.74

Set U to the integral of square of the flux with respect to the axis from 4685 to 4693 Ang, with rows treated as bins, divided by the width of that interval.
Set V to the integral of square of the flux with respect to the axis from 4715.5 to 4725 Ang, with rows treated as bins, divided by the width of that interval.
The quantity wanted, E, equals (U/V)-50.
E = -49.1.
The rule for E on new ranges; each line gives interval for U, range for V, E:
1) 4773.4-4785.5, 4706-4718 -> -48.8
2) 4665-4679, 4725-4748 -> -49.1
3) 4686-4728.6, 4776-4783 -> -49.1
